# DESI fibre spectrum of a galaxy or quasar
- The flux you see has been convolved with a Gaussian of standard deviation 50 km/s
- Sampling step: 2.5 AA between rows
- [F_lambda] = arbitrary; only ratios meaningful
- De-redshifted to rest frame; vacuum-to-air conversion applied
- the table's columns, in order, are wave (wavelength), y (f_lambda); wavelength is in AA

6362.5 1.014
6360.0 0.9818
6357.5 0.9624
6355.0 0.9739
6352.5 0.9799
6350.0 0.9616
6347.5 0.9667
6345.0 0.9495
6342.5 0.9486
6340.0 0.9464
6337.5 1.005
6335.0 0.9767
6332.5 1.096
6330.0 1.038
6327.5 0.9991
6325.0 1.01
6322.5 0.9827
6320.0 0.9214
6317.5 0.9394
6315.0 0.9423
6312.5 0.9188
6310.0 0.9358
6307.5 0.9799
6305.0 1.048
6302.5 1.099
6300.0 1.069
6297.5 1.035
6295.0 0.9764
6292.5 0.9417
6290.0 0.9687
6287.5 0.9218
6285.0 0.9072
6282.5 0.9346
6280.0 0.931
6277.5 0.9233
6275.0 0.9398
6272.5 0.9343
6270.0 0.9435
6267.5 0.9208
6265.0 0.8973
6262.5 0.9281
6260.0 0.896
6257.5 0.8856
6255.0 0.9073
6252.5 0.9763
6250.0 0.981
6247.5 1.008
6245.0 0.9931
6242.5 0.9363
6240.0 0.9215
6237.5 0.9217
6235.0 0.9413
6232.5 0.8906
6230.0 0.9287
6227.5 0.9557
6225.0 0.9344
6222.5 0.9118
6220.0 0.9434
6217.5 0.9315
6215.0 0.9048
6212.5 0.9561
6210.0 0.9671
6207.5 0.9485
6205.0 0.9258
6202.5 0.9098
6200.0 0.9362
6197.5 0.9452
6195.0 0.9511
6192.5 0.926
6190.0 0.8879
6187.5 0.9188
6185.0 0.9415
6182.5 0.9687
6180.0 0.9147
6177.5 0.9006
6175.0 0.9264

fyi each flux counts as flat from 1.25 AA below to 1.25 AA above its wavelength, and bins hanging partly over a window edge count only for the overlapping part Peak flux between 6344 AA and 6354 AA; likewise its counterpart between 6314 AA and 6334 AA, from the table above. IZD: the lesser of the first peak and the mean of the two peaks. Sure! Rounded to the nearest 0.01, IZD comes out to 0.98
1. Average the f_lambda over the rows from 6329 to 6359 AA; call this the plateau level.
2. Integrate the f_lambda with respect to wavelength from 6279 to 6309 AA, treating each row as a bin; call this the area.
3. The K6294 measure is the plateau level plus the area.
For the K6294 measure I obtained 30.5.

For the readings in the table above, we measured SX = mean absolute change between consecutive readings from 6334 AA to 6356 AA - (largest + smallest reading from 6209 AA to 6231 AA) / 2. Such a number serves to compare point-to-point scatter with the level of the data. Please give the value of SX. -0.919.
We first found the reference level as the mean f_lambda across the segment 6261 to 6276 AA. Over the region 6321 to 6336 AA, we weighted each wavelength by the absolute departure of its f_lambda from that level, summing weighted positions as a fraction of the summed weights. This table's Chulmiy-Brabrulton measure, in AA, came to 6329.4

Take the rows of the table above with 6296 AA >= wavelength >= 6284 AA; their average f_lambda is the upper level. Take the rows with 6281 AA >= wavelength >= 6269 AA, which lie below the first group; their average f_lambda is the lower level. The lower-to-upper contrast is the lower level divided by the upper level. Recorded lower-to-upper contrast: 0.99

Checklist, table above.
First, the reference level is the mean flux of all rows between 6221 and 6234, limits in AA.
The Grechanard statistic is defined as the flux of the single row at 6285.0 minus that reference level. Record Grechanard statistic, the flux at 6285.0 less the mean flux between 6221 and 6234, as -0.02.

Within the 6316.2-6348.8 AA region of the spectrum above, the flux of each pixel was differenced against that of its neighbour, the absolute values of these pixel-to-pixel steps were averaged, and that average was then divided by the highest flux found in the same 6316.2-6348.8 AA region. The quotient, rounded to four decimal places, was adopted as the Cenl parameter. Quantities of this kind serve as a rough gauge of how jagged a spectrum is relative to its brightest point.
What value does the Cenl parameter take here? 0.0335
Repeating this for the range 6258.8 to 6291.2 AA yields 0.0207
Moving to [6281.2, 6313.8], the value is 0.0344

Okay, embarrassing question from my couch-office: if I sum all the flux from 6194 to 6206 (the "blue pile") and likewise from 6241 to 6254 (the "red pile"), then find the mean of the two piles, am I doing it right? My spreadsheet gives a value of 4.78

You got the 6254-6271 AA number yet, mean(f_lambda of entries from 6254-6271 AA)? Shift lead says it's 0.911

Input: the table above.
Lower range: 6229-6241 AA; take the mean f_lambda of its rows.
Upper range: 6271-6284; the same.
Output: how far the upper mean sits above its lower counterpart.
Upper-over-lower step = 0.01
